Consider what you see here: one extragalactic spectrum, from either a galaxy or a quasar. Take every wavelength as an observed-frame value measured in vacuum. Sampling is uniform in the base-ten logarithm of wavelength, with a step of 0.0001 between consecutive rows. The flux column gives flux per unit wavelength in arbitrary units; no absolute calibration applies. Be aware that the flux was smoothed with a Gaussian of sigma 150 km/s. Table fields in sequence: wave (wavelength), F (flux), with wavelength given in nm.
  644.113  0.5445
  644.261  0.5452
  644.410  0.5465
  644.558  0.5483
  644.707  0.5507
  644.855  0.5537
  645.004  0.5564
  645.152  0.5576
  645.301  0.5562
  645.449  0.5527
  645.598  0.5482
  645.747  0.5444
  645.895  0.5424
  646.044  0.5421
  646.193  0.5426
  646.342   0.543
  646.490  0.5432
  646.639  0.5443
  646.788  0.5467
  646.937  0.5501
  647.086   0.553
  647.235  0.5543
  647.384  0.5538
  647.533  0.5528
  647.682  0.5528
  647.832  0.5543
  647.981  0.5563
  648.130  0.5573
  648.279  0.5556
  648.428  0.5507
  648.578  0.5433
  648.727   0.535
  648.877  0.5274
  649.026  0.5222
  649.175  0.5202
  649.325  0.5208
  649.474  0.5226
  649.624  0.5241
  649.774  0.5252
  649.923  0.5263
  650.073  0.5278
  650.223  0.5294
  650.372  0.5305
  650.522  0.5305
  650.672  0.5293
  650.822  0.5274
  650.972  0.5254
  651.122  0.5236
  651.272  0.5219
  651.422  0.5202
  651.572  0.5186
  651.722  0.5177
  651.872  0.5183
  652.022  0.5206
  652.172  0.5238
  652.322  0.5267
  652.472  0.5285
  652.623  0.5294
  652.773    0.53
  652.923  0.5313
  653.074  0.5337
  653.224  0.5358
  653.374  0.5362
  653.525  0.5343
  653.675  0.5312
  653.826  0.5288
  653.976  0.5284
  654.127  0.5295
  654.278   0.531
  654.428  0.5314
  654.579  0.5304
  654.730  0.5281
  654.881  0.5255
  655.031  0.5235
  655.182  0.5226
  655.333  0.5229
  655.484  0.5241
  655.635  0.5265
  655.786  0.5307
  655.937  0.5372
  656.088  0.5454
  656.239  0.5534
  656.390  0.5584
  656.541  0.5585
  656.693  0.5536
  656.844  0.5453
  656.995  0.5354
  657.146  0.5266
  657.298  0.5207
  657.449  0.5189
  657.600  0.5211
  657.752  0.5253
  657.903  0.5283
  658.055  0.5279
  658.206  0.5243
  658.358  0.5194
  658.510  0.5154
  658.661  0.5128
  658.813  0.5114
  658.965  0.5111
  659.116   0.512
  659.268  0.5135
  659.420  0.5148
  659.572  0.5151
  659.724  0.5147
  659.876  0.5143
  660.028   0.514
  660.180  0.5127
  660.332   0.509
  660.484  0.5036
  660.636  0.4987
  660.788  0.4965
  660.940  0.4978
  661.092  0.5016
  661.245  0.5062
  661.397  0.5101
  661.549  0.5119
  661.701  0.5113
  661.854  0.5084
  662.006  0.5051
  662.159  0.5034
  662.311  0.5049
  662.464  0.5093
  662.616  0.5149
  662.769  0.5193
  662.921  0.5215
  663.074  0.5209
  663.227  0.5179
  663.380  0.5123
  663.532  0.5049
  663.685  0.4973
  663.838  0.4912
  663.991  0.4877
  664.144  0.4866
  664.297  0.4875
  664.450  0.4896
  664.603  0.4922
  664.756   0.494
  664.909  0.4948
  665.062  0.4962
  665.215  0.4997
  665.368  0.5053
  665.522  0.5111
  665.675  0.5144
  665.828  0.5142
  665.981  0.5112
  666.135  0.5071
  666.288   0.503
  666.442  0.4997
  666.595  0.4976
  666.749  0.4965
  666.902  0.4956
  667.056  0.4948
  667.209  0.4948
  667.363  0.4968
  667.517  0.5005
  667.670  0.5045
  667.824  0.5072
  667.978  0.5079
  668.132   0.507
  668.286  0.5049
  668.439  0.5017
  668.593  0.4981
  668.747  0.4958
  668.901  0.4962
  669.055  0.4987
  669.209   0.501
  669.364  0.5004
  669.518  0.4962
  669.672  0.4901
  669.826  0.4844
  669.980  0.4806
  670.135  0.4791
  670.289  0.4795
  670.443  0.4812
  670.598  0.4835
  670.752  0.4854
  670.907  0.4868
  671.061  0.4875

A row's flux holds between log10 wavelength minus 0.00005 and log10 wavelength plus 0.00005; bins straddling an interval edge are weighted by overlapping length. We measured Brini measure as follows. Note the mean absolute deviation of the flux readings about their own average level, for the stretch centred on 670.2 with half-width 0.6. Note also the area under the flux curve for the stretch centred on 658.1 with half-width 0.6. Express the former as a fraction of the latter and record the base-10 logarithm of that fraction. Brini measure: -2.34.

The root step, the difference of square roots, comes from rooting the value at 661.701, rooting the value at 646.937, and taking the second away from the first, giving -0.027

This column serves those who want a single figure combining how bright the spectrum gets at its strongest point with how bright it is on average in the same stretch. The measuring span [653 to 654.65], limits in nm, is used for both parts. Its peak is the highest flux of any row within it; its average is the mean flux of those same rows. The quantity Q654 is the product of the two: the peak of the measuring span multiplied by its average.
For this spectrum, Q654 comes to 0.285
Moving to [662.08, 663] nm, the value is 0.267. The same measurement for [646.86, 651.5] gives 0.299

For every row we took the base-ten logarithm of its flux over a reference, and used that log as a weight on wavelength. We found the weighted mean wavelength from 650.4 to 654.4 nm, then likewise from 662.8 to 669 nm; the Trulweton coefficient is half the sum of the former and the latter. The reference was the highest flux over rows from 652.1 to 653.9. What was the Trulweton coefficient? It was 658.99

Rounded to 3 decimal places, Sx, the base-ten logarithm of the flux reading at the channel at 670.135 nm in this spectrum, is -0.320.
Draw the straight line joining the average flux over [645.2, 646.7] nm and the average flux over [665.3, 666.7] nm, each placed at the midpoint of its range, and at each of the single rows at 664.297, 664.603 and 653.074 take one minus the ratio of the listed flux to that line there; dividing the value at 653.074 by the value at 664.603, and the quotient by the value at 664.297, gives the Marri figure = -2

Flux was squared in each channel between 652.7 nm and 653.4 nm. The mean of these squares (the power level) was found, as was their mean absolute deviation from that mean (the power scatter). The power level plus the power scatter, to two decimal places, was 0.29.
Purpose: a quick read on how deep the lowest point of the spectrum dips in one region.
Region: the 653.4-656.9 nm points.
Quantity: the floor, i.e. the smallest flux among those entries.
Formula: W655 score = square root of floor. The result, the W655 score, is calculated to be 0.7229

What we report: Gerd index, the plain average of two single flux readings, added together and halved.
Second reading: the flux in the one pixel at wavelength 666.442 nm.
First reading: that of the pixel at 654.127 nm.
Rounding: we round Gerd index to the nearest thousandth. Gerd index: 0.515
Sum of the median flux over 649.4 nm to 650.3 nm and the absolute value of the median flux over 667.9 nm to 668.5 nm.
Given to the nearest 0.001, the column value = 1.032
